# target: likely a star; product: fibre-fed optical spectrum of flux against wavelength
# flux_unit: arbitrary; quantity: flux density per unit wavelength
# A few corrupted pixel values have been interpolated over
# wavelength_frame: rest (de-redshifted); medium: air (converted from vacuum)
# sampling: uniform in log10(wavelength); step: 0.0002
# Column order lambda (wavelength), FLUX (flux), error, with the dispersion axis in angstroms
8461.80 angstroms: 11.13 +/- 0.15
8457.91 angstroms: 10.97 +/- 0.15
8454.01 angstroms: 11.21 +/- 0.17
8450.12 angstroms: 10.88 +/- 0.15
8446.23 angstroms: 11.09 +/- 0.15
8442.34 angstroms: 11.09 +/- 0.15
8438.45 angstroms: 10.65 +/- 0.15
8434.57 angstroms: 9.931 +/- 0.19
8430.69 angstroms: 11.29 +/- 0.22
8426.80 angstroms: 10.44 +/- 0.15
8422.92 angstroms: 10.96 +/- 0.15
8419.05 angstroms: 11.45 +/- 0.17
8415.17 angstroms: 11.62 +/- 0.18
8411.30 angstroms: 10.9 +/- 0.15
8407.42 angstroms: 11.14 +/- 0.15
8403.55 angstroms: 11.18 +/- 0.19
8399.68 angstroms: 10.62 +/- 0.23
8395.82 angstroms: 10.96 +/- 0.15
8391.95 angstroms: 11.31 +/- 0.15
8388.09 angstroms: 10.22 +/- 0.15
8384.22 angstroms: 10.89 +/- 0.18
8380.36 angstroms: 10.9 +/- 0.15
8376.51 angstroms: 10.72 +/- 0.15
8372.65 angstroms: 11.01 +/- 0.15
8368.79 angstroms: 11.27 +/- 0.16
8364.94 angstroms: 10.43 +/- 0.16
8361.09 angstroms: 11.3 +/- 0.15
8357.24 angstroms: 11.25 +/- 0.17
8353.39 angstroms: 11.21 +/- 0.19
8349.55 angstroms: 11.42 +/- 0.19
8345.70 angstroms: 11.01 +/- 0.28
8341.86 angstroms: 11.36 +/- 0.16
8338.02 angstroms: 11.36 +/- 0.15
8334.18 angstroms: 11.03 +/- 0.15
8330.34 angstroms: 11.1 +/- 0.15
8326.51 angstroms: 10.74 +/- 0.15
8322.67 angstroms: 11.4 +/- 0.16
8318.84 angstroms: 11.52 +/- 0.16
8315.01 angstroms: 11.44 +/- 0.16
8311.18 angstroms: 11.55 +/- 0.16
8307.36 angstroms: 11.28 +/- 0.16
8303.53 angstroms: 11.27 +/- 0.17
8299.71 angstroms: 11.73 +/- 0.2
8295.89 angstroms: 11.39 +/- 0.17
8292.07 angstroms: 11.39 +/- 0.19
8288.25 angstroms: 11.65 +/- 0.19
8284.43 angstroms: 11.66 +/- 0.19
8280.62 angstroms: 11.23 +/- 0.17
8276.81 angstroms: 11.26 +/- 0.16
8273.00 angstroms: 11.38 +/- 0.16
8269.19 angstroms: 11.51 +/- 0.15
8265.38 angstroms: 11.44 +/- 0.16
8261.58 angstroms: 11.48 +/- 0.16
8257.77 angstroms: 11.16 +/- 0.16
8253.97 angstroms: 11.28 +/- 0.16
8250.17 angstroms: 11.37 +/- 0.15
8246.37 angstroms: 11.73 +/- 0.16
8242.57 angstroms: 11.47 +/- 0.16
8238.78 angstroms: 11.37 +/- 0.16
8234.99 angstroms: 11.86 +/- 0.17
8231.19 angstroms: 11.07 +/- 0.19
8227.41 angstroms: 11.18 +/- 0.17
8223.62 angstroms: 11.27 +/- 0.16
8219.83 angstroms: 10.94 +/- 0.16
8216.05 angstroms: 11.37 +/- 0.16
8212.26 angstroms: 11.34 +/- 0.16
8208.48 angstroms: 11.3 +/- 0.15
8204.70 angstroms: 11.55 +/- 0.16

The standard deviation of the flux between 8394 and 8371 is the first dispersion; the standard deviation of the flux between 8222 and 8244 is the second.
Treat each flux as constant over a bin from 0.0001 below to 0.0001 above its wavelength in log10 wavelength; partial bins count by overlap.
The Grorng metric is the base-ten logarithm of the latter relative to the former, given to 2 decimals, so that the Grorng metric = -0.11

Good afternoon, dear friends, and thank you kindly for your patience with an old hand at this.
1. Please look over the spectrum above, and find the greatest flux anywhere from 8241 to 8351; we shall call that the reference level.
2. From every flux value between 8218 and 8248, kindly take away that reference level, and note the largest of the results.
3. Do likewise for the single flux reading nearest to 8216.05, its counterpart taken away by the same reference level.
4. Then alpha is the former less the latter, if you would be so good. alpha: 0.5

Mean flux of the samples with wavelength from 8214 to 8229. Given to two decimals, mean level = 11.19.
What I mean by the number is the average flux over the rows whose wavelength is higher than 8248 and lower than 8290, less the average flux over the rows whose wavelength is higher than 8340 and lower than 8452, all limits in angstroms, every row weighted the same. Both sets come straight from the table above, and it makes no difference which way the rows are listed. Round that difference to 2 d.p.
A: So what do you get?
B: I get 0.42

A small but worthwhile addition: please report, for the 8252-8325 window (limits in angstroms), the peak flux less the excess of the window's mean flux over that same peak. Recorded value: 12.0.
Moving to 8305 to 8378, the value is 11.9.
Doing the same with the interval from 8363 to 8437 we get 12.3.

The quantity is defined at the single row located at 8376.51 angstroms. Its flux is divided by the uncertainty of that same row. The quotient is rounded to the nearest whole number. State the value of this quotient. 71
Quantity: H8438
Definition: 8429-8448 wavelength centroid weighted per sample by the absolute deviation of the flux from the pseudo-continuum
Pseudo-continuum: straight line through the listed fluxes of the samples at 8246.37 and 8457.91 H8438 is 8435.7 angstroms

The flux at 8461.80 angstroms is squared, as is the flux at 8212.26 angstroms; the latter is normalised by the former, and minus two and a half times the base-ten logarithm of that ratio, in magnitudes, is -0.04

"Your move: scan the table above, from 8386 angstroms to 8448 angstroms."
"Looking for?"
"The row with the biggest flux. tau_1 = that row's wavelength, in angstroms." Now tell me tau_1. 8415.17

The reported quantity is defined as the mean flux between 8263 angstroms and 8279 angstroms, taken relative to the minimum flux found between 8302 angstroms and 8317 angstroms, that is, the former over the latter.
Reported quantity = 1.01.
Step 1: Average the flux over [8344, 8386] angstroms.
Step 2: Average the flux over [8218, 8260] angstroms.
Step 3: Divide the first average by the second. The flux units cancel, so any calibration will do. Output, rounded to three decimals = 0.974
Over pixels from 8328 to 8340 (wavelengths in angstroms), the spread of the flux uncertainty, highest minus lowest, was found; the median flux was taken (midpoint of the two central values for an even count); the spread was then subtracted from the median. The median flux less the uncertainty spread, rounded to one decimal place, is 11.1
